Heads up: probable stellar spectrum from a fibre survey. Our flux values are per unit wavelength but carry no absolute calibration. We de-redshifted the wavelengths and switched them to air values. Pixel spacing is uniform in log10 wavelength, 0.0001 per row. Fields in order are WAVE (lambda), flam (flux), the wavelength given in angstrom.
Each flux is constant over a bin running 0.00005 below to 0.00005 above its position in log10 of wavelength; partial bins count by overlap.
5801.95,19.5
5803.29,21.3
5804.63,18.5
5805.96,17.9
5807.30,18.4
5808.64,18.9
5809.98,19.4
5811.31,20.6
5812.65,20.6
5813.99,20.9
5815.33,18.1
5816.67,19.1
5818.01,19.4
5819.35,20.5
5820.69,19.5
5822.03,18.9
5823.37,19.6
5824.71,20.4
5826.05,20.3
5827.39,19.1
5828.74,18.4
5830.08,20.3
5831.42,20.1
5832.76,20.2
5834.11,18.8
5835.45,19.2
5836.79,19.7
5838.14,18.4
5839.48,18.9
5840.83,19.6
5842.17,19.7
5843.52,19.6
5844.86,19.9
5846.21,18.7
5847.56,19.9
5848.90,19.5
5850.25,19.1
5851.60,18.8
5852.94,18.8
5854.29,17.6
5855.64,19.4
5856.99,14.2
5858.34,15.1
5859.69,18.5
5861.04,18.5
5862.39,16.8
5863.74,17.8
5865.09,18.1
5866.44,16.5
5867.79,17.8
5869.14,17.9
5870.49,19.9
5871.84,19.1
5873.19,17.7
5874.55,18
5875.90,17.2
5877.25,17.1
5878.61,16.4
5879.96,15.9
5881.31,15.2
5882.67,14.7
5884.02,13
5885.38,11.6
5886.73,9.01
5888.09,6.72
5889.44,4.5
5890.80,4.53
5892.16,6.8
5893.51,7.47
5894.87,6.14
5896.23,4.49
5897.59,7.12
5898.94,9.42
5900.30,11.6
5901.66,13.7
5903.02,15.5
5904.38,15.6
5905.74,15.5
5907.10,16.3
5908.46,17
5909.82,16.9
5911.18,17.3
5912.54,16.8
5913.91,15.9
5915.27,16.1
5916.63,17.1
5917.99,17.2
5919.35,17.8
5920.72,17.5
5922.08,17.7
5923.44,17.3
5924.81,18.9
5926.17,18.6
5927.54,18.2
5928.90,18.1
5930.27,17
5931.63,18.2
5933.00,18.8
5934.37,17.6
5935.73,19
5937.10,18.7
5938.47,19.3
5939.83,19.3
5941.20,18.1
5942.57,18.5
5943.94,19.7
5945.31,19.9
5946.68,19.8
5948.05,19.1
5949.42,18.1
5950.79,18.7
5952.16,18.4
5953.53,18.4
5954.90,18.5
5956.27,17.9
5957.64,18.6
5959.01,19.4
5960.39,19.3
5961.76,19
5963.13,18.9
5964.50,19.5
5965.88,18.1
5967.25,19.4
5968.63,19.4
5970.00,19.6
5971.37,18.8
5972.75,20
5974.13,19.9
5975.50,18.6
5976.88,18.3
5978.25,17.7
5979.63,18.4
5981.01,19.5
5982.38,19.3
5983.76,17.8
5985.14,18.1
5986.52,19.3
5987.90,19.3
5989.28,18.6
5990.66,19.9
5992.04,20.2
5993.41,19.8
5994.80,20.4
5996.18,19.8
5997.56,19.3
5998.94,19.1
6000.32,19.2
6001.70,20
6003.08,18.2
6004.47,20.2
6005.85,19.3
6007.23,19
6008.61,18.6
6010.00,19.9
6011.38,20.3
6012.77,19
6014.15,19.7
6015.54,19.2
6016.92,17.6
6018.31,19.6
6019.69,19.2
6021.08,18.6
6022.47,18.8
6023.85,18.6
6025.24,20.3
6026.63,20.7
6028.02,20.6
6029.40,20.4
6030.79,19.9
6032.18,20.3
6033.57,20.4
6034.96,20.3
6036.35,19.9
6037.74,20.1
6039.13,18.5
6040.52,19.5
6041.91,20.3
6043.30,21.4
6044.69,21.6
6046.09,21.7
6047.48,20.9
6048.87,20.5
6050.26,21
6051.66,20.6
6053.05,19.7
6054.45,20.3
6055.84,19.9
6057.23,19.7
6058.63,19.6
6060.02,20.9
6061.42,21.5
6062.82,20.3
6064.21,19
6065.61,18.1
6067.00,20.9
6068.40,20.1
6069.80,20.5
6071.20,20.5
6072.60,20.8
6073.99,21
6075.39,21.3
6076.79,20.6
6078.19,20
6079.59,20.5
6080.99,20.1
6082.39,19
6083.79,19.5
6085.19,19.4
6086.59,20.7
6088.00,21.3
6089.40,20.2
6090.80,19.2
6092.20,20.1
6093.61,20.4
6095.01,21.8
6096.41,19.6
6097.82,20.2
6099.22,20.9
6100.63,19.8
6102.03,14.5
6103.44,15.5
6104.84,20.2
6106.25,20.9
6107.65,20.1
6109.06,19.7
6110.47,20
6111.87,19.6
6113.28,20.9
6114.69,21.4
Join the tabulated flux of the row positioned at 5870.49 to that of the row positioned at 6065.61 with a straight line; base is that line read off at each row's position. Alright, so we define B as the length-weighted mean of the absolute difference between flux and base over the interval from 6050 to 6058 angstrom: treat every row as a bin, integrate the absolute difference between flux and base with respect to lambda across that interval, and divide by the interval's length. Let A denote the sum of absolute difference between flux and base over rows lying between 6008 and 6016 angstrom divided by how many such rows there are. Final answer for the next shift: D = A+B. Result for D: 2.8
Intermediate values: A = 0.9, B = 1.9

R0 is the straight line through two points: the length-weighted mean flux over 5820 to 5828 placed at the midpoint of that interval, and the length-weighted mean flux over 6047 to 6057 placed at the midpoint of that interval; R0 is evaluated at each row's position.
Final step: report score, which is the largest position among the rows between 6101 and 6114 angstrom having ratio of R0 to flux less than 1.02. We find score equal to 6113.28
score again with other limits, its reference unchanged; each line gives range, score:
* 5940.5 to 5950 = 5946.68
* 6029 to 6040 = 6037.74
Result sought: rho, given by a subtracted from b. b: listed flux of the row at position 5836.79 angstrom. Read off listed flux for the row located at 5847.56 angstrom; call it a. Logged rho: -0.2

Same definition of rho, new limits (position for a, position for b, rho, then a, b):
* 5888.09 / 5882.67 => 8.0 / 6.72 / 14.7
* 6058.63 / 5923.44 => -2.3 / 19.6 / 17.3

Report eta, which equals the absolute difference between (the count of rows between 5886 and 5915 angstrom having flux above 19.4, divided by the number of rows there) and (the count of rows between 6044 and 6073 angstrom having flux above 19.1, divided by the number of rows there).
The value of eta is 0.905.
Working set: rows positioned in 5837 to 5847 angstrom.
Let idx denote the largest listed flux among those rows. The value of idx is 19.9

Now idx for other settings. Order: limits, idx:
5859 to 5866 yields 18.5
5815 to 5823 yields 20.5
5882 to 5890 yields 14.7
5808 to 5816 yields 20.9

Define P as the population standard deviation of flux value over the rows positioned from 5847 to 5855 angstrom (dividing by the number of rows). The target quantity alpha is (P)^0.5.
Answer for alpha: 0.85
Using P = 0.72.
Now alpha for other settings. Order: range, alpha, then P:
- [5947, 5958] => 0.59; 0.34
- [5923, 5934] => 0.80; 0.64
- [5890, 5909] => 2.13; 4.54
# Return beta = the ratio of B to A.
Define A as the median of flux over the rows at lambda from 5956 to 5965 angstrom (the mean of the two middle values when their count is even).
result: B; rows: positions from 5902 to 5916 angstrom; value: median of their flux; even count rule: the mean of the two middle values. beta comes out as 0.85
